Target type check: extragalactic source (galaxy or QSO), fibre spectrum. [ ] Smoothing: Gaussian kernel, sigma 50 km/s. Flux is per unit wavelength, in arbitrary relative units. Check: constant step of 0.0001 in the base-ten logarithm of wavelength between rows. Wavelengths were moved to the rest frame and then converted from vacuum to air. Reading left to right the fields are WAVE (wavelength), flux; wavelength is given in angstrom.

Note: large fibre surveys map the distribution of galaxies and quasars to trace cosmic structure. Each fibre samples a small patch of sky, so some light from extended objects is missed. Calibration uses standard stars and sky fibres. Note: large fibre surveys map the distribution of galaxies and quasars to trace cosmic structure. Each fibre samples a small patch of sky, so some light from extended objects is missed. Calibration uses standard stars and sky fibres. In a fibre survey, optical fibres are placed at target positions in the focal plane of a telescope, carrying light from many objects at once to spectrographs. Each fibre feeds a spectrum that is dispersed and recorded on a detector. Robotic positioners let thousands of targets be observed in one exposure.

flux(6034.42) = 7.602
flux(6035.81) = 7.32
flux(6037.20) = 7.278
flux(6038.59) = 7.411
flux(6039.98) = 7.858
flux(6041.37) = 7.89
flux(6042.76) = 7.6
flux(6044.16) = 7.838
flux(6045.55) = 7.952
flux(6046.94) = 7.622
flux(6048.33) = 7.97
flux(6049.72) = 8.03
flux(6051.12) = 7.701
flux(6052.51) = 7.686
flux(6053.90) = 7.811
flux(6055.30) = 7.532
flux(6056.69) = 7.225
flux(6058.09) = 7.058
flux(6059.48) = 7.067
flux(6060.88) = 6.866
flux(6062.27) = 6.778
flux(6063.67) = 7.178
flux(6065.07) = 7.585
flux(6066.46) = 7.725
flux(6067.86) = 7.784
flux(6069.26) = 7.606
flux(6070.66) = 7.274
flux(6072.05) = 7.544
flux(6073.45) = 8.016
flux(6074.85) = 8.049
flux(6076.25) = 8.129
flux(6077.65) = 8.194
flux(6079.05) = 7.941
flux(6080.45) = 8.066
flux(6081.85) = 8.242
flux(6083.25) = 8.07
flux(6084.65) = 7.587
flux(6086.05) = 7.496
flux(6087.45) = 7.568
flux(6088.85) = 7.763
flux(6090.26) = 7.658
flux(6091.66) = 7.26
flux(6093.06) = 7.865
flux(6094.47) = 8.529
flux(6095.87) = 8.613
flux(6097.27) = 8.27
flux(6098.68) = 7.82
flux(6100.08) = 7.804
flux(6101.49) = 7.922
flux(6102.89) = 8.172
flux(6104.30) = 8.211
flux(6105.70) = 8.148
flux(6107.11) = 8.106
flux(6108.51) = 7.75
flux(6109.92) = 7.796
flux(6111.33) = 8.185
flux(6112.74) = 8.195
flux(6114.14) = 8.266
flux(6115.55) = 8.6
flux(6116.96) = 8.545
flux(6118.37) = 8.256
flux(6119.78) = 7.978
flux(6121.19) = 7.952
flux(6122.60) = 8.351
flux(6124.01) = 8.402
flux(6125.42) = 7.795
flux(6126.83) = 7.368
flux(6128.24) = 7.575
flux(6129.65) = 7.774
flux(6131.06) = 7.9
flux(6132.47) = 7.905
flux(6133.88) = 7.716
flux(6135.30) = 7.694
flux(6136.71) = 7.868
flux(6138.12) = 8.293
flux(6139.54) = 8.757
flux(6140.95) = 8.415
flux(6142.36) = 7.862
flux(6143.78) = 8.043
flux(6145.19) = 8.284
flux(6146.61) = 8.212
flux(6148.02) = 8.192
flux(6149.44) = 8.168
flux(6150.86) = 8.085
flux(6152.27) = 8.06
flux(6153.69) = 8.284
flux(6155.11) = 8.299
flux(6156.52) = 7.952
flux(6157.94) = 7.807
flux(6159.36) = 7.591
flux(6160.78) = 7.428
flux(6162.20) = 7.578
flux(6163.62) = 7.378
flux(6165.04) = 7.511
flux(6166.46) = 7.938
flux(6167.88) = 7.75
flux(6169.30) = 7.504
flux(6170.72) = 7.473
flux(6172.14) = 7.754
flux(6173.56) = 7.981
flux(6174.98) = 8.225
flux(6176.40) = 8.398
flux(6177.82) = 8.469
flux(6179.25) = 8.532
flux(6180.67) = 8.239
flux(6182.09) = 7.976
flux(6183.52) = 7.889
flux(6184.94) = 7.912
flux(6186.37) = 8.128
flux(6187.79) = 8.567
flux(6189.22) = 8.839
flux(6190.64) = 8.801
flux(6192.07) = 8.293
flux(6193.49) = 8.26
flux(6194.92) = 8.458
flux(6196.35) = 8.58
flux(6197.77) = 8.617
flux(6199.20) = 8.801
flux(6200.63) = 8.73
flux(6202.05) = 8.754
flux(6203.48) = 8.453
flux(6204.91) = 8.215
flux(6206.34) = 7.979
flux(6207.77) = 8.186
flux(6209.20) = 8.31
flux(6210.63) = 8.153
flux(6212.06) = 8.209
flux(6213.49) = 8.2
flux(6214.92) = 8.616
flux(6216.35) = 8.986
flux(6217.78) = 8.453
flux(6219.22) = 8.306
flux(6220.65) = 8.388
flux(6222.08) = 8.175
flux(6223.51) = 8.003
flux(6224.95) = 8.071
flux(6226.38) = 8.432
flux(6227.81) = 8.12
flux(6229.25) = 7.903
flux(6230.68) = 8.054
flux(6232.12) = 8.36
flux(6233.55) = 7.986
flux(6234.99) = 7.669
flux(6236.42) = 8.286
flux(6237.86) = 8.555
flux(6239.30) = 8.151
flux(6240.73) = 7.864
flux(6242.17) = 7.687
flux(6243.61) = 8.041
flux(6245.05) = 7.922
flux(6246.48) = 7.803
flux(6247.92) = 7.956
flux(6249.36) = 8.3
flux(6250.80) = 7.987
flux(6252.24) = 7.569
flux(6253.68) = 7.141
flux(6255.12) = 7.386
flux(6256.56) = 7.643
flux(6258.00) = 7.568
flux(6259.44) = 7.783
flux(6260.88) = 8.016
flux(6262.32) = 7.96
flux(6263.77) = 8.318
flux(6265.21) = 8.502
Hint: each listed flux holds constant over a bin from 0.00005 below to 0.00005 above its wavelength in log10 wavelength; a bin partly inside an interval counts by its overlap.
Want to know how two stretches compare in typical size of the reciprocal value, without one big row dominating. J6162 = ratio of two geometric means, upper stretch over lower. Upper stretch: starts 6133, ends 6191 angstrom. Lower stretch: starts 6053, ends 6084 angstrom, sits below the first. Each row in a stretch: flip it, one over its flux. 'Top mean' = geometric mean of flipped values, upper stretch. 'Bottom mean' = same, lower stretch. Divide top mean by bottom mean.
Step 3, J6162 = 0.95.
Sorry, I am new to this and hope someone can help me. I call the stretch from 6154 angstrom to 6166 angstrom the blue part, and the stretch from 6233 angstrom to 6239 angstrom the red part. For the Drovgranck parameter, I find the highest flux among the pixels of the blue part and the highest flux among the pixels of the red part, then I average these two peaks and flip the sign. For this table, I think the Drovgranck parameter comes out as -8.43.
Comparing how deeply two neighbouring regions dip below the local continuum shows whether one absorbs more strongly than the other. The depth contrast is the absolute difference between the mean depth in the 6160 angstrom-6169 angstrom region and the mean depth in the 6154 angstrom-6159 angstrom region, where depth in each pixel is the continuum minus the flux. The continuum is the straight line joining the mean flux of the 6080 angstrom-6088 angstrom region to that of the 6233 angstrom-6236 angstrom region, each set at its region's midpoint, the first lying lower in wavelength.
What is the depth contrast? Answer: 0.42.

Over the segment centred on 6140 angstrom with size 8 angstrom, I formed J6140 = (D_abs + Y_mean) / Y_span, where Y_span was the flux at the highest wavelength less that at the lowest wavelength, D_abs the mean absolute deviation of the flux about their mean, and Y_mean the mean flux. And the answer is 49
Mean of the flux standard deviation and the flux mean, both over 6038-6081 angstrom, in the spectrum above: 4.01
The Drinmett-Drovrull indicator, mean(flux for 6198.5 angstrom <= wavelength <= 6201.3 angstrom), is 8.8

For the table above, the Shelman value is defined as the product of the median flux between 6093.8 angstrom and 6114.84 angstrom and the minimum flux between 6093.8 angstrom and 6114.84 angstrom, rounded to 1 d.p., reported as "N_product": 63.3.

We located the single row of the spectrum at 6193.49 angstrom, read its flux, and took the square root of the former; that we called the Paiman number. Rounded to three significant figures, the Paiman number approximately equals 2.87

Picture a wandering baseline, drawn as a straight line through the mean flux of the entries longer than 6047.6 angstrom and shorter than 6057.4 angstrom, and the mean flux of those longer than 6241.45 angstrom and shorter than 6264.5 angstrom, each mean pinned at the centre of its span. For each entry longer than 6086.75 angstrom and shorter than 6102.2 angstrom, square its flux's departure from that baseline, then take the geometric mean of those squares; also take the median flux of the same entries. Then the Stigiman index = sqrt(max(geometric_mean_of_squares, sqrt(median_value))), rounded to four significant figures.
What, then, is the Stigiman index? 1.672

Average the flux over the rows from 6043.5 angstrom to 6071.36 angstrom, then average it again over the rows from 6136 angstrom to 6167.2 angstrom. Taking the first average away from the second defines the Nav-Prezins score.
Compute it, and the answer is 0.5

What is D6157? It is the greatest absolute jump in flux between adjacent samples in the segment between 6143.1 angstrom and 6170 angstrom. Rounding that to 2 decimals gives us 0.43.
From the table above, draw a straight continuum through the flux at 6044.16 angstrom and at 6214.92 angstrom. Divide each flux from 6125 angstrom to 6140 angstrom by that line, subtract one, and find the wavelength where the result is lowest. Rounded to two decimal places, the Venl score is 6126.83 angstrom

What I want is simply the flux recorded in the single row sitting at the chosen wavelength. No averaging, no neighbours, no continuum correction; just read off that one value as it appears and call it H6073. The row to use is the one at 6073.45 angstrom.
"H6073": 8.016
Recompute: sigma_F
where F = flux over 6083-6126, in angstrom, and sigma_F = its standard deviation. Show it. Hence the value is 0.34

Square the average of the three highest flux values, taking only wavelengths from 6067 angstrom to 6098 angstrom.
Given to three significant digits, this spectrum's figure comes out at 71.8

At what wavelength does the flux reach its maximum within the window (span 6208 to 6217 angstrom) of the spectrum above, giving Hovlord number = 6216.35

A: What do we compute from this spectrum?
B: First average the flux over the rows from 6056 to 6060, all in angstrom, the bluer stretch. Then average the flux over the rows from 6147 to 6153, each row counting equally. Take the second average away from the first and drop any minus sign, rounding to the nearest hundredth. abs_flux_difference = 1.01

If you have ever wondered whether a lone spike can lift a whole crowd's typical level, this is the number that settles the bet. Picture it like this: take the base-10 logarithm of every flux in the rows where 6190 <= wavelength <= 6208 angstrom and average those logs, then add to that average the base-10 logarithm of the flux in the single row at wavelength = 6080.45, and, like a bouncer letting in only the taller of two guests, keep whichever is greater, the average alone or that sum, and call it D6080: 1.83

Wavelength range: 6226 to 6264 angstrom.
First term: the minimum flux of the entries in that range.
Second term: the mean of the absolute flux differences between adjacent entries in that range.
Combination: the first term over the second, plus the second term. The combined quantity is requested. 26.4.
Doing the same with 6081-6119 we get 33.1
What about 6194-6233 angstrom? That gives 40.4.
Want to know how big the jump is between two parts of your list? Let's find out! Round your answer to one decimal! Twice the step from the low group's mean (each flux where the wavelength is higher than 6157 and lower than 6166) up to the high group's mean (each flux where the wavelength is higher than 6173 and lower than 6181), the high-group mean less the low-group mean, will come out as 1.5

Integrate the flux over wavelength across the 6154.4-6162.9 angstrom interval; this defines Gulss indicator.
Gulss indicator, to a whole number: 66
